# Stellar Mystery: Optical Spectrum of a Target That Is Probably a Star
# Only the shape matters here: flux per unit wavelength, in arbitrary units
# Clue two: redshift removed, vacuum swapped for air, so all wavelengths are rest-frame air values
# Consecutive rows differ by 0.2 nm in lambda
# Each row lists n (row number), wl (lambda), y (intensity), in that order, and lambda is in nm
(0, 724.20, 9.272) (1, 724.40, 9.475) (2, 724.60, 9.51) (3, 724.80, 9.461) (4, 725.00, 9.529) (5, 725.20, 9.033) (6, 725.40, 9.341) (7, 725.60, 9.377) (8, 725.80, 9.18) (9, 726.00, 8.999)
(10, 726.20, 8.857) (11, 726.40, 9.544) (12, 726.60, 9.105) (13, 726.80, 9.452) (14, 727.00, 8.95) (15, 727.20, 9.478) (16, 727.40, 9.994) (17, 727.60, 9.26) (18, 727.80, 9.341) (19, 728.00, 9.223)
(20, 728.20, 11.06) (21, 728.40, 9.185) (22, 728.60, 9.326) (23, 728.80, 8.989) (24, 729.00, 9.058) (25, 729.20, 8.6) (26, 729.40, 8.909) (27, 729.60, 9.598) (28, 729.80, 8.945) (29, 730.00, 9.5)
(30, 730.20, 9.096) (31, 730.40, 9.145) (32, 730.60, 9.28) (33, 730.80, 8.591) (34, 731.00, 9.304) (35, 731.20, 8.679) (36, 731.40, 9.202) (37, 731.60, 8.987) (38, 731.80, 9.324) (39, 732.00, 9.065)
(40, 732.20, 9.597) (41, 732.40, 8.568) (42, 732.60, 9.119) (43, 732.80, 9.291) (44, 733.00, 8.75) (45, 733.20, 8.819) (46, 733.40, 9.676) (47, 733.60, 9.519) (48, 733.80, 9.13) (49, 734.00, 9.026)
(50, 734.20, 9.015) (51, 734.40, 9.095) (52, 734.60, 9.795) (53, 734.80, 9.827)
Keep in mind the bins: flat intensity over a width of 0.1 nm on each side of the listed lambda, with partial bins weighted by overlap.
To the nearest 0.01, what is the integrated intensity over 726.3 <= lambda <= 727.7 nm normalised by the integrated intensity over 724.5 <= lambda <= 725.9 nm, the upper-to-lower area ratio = 1.01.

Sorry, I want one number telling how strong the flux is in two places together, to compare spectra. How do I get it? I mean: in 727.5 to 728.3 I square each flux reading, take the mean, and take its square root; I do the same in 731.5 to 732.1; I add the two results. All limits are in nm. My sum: 18.9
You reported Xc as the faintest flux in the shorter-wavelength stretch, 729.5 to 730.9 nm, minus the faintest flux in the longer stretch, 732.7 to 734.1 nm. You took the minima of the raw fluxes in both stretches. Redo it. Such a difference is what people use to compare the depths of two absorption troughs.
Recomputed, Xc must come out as -0.16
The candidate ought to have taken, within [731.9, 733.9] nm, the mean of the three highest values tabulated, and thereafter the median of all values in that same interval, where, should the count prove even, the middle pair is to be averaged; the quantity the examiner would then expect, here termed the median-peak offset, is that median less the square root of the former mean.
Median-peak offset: 6.03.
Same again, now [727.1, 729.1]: 6.10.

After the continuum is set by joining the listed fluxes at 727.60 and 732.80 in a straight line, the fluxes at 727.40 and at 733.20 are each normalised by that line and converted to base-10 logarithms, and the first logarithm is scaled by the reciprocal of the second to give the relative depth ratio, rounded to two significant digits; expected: -1.5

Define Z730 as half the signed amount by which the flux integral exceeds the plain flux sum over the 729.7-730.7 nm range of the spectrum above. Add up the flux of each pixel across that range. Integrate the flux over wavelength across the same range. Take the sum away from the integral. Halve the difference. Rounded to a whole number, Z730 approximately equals -18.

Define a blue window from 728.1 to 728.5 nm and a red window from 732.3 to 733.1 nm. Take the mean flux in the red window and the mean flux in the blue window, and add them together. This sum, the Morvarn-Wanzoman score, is 19.1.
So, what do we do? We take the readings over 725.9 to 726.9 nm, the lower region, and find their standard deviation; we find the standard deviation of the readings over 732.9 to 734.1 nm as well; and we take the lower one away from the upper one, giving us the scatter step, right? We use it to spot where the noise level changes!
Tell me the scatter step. 0.08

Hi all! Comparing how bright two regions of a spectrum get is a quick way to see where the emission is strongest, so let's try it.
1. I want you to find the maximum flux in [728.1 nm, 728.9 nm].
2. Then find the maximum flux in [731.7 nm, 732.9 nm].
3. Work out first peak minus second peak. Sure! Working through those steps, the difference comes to 1.5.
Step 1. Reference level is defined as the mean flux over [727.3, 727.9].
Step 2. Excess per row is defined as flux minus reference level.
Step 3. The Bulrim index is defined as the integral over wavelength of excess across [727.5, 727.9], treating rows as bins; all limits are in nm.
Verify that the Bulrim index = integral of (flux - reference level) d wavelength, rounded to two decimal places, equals -0.09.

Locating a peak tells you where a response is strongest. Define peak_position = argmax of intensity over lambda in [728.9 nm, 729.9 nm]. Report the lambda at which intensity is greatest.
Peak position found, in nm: 729.60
